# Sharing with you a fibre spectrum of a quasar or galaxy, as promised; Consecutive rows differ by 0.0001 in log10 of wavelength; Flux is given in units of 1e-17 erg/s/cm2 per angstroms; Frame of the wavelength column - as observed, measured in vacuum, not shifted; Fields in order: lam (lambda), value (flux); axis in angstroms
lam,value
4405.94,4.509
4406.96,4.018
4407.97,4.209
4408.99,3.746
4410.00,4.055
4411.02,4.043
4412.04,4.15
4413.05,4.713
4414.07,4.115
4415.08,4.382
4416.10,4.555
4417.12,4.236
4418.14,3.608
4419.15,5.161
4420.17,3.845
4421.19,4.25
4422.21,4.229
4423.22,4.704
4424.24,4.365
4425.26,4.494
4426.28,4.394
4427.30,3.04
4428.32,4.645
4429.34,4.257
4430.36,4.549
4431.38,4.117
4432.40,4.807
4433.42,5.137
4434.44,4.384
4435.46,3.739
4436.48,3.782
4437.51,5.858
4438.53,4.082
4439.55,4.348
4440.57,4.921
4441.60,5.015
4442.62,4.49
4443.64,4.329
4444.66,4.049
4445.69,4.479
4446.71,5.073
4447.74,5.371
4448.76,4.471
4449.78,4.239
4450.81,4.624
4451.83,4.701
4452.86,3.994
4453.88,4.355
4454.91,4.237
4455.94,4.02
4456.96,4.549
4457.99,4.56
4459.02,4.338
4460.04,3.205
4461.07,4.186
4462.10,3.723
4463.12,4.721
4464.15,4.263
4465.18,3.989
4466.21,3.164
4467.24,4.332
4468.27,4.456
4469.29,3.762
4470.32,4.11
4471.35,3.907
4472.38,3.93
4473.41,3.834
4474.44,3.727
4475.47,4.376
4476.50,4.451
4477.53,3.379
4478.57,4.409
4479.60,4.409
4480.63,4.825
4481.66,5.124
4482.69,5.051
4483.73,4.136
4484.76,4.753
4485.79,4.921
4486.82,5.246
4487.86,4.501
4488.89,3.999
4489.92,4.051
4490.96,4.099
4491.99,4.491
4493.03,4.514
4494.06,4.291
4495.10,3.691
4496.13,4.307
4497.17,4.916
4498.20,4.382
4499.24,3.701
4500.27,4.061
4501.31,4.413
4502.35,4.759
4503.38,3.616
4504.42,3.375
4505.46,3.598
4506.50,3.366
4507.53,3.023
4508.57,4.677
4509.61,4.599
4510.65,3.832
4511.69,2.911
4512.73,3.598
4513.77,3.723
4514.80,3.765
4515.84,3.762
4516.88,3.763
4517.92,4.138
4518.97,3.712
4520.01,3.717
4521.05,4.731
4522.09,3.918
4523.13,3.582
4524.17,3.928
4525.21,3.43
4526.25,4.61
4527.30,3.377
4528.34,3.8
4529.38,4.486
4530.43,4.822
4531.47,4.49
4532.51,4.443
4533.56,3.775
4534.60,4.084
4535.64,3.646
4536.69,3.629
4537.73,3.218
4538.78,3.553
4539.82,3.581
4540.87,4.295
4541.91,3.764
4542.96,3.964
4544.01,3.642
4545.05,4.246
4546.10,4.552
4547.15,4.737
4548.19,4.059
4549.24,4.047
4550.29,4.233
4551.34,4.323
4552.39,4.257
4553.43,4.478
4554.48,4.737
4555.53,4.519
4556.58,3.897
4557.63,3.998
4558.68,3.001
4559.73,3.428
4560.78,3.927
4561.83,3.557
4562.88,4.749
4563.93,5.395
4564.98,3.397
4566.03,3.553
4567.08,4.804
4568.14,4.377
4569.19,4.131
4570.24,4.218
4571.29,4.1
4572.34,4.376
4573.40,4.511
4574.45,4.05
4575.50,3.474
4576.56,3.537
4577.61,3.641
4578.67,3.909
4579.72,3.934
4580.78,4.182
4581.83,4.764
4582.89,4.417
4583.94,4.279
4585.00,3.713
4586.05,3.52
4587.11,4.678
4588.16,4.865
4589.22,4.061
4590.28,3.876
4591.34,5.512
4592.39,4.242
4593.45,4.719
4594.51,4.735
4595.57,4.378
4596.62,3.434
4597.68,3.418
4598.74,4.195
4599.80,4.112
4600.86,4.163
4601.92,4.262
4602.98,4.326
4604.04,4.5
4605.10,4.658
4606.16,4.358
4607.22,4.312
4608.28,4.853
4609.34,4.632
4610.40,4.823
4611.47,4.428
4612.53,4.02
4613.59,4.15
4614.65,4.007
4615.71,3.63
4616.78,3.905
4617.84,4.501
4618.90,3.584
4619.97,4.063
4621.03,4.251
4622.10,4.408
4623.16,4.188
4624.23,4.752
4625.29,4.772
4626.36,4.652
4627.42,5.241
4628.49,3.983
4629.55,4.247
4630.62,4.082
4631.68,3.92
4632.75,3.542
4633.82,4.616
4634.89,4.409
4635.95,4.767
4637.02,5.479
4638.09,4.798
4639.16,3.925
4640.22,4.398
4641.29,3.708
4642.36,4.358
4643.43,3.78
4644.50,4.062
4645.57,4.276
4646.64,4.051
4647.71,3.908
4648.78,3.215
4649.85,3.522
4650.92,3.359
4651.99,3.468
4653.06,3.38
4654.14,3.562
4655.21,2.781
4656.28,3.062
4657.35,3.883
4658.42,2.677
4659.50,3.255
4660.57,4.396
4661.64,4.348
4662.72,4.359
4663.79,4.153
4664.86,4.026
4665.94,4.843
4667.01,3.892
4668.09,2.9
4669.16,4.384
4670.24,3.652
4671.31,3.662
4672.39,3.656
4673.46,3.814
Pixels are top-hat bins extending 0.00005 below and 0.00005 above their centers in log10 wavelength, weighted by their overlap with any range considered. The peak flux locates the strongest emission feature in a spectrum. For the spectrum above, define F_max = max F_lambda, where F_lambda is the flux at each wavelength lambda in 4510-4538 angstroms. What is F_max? 4.822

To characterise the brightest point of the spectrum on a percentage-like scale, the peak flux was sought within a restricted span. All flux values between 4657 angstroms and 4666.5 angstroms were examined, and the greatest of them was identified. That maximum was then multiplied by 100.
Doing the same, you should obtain 484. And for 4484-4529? 525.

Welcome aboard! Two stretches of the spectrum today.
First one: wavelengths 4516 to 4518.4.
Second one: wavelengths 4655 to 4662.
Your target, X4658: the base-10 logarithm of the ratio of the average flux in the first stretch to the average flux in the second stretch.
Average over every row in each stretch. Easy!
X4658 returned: 0.05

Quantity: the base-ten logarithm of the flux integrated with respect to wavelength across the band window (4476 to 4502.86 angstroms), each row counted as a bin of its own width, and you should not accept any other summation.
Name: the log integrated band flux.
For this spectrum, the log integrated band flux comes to 2.07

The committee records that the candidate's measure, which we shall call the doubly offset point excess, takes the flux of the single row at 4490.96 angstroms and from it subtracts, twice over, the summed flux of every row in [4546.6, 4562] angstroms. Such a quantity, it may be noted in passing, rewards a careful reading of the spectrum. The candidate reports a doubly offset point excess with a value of -118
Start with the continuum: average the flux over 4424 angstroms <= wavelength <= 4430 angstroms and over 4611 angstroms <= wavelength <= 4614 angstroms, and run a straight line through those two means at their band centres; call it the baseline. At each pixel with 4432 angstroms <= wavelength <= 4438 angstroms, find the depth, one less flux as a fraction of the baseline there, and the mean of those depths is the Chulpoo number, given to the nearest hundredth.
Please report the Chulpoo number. -0.10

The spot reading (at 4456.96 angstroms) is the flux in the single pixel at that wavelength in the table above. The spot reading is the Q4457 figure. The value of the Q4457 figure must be 4.549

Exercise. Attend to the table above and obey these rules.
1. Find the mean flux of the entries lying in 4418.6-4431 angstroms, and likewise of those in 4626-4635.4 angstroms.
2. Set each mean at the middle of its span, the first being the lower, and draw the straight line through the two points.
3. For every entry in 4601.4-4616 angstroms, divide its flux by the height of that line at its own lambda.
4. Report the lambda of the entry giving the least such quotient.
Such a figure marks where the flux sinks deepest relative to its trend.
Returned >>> 4615.71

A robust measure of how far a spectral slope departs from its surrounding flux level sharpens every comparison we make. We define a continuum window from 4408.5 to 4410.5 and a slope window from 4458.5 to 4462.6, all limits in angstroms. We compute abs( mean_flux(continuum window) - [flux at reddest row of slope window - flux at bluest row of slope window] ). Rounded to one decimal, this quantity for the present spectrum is 4.5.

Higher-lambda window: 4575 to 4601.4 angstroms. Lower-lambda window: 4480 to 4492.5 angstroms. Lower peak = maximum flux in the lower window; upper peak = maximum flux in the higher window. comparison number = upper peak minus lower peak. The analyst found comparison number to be 0.3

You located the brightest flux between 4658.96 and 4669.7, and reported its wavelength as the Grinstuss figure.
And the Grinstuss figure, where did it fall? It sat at 4665.94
